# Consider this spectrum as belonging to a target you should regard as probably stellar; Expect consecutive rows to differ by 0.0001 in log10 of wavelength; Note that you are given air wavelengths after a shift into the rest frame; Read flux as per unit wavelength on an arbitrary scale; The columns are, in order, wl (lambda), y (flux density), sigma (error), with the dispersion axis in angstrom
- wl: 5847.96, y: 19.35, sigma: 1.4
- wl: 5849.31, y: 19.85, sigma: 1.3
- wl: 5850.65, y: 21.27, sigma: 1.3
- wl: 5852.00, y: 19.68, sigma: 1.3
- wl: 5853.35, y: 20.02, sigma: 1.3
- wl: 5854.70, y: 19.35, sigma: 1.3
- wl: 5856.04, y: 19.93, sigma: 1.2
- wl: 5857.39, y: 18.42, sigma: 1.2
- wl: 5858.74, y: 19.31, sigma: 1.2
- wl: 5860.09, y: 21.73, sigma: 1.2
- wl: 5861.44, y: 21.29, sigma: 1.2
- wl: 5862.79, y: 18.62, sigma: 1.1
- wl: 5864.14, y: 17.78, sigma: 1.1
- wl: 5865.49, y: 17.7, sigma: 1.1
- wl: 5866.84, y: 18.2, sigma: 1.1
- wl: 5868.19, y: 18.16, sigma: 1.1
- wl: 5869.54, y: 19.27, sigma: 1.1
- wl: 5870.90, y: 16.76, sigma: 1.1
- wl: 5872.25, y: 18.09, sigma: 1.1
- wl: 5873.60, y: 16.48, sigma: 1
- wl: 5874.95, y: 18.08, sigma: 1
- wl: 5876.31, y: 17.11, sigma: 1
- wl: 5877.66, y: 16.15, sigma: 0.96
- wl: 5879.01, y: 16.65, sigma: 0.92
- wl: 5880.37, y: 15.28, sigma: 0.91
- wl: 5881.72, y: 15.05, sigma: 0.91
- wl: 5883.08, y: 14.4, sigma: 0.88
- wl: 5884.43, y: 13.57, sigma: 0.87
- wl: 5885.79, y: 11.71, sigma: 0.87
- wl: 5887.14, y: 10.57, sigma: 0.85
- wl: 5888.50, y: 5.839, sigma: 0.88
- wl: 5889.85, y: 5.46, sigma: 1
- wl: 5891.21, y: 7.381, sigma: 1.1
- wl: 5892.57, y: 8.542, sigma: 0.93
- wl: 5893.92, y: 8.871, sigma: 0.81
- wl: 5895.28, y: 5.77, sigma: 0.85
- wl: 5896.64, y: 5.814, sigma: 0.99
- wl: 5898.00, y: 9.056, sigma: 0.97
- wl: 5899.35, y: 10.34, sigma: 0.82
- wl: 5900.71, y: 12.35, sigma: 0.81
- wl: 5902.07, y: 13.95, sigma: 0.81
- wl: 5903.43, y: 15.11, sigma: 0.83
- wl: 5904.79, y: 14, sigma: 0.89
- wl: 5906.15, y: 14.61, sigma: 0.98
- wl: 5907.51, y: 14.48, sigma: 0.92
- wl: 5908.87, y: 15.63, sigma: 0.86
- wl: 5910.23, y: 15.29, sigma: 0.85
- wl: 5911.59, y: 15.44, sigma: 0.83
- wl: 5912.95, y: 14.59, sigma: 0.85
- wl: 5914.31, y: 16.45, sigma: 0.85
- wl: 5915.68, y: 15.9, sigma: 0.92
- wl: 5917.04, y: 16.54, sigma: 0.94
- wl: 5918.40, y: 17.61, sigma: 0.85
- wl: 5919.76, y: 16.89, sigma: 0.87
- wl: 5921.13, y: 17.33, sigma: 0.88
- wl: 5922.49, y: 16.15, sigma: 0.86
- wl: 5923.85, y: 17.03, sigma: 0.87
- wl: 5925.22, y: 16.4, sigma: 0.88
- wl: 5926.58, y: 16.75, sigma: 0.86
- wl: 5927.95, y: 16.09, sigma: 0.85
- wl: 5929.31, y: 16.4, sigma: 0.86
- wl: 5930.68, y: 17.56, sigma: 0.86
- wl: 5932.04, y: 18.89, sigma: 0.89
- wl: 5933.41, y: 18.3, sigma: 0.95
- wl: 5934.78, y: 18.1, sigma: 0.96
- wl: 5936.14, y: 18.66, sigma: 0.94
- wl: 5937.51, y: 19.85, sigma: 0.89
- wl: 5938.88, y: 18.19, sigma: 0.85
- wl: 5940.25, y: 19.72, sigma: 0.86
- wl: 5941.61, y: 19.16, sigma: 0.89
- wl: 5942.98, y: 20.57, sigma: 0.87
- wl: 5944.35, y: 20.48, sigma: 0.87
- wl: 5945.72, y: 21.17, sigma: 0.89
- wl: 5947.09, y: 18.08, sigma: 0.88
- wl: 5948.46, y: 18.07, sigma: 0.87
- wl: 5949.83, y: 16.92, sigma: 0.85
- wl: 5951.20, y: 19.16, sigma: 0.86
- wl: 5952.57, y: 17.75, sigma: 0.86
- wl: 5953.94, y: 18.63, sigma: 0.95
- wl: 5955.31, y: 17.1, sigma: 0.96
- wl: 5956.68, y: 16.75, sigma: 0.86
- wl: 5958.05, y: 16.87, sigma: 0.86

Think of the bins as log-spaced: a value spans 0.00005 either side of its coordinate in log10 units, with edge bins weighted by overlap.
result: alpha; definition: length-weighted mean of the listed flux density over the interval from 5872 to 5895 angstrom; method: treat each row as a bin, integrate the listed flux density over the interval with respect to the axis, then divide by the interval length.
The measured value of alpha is 13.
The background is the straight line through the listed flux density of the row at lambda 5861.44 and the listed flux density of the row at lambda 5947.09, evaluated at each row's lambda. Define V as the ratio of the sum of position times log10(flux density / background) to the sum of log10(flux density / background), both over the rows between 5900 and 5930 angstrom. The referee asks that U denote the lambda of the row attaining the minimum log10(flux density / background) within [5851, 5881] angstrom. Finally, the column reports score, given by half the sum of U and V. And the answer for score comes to 5896.0 angstrom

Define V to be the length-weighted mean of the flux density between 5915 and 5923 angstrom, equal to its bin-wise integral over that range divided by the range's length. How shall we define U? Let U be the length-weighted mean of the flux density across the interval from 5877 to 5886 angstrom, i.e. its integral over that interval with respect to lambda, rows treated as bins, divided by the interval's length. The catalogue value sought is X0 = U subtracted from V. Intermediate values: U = 15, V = 17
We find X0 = 2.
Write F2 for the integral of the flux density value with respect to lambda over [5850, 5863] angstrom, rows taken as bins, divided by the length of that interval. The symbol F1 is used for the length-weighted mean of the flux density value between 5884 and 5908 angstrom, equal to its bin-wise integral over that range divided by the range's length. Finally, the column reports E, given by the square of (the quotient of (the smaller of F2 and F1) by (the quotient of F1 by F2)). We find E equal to 400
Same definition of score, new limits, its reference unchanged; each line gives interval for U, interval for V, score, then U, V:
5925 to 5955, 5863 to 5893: 5906.2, 5927.95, 5884.4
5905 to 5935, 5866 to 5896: 5897.3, 5907.51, 5887.0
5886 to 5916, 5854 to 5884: 5881.2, 5889.85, 5872.6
